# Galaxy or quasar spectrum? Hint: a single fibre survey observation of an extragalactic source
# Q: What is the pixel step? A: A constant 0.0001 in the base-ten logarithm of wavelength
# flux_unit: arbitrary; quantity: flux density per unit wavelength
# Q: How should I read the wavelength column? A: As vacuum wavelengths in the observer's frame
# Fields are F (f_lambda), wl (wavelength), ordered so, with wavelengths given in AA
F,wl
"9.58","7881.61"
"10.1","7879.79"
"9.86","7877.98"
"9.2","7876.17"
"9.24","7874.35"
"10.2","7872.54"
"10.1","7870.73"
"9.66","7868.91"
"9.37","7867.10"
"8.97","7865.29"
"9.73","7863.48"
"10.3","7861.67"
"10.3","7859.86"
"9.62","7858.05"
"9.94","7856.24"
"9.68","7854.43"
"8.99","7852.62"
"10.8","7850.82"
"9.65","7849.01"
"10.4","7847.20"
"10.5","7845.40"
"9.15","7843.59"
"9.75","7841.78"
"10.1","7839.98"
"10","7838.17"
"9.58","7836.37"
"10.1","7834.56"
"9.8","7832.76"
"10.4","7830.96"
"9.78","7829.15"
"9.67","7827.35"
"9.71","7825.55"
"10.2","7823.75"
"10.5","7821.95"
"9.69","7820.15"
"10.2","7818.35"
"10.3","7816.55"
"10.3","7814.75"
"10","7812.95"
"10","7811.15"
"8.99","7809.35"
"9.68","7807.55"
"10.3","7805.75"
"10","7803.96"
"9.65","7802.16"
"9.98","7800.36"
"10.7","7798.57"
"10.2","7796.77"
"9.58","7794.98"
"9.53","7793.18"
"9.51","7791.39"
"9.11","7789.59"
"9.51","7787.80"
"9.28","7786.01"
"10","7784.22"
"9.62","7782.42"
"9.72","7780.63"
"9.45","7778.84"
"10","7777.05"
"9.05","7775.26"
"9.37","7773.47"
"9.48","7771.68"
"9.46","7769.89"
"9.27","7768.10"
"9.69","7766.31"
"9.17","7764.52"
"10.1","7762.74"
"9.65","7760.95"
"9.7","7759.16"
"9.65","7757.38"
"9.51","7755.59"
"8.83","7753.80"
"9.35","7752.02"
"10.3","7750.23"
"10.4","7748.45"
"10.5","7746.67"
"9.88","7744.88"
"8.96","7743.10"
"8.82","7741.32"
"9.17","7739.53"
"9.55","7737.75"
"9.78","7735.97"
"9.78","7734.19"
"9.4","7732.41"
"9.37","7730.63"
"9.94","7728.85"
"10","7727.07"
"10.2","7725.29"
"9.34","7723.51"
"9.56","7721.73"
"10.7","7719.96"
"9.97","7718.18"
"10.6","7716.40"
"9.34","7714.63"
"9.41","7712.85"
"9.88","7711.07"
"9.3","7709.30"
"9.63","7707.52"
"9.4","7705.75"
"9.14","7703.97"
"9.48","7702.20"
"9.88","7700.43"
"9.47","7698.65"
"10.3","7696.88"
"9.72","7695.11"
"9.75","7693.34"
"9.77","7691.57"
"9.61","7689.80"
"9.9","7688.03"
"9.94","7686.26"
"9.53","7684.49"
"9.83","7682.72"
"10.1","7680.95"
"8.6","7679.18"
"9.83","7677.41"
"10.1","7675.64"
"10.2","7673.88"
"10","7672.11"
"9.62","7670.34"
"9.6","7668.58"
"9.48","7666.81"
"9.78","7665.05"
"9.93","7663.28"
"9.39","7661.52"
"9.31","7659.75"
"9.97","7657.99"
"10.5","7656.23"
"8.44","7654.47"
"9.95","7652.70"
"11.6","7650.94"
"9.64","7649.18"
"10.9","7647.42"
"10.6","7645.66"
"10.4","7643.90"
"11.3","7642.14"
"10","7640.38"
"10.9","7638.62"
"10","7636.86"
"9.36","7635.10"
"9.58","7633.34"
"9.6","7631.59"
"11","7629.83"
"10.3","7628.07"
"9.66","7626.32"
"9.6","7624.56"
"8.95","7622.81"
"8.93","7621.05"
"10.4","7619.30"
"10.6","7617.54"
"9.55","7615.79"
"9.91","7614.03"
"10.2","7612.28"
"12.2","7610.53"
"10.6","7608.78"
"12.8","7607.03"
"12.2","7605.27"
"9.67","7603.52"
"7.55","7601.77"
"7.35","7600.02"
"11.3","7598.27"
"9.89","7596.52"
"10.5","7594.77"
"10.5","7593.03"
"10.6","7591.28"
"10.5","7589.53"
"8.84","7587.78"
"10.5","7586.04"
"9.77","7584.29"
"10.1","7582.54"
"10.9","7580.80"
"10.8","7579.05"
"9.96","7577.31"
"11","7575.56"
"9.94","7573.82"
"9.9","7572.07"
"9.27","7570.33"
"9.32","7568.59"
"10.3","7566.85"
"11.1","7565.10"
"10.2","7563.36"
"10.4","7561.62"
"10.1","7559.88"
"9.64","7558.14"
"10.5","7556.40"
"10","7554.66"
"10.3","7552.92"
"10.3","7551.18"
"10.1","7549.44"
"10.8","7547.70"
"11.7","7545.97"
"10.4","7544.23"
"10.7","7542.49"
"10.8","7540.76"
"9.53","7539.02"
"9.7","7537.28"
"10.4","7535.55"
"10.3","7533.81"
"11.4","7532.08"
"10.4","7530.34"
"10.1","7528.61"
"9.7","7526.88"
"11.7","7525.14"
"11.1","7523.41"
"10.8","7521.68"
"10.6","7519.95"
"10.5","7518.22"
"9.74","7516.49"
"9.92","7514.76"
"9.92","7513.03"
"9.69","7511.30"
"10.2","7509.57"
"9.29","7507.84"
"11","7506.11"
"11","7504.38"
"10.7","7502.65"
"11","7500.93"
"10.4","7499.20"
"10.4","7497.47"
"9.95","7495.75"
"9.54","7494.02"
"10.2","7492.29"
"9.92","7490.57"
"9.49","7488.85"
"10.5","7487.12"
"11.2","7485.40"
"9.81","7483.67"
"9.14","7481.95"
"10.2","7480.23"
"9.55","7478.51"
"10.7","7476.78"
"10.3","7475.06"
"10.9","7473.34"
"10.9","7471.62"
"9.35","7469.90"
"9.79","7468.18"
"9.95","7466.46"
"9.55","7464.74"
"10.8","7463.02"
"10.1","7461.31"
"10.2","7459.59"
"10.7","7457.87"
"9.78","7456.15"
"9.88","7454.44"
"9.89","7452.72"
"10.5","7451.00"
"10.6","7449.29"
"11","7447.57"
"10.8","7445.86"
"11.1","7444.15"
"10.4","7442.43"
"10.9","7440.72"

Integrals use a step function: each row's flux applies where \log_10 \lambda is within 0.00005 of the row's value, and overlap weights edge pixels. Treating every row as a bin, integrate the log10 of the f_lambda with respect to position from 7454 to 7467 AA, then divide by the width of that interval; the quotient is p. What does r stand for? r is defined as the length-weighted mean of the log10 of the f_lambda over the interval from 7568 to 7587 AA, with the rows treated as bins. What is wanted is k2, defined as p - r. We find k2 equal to 0.000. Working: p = 1.01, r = 1.01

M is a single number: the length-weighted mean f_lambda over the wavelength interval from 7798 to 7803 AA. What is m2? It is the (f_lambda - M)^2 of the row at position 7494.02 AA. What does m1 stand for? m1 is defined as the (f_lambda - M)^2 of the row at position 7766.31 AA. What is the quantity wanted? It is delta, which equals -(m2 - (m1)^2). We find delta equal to -0.27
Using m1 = 0.15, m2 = 0.29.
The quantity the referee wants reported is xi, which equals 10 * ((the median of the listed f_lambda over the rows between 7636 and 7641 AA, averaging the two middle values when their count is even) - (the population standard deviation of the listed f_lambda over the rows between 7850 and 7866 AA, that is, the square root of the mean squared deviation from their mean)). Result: 94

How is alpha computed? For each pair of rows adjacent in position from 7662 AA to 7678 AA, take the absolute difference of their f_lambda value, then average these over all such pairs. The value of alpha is 0.19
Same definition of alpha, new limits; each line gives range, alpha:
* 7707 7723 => 0.65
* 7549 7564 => 0.35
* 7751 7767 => 0.42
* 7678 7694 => 0.37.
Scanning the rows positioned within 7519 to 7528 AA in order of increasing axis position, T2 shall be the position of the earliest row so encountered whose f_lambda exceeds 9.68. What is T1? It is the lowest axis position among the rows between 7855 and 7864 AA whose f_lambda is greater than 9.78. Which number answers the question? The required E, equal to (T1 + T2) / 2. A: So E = 7688.1 AA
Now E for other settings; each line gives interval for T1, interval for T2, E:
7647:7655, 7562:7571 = 7605.4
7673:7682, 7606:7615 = 7640.5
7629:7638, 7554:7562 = 7592.2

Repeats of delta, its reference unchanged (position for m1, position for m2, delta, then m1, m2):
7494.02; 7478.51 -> -0.20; 0.29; 0.28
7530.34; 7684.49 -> -0.29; 0.10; 0.30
